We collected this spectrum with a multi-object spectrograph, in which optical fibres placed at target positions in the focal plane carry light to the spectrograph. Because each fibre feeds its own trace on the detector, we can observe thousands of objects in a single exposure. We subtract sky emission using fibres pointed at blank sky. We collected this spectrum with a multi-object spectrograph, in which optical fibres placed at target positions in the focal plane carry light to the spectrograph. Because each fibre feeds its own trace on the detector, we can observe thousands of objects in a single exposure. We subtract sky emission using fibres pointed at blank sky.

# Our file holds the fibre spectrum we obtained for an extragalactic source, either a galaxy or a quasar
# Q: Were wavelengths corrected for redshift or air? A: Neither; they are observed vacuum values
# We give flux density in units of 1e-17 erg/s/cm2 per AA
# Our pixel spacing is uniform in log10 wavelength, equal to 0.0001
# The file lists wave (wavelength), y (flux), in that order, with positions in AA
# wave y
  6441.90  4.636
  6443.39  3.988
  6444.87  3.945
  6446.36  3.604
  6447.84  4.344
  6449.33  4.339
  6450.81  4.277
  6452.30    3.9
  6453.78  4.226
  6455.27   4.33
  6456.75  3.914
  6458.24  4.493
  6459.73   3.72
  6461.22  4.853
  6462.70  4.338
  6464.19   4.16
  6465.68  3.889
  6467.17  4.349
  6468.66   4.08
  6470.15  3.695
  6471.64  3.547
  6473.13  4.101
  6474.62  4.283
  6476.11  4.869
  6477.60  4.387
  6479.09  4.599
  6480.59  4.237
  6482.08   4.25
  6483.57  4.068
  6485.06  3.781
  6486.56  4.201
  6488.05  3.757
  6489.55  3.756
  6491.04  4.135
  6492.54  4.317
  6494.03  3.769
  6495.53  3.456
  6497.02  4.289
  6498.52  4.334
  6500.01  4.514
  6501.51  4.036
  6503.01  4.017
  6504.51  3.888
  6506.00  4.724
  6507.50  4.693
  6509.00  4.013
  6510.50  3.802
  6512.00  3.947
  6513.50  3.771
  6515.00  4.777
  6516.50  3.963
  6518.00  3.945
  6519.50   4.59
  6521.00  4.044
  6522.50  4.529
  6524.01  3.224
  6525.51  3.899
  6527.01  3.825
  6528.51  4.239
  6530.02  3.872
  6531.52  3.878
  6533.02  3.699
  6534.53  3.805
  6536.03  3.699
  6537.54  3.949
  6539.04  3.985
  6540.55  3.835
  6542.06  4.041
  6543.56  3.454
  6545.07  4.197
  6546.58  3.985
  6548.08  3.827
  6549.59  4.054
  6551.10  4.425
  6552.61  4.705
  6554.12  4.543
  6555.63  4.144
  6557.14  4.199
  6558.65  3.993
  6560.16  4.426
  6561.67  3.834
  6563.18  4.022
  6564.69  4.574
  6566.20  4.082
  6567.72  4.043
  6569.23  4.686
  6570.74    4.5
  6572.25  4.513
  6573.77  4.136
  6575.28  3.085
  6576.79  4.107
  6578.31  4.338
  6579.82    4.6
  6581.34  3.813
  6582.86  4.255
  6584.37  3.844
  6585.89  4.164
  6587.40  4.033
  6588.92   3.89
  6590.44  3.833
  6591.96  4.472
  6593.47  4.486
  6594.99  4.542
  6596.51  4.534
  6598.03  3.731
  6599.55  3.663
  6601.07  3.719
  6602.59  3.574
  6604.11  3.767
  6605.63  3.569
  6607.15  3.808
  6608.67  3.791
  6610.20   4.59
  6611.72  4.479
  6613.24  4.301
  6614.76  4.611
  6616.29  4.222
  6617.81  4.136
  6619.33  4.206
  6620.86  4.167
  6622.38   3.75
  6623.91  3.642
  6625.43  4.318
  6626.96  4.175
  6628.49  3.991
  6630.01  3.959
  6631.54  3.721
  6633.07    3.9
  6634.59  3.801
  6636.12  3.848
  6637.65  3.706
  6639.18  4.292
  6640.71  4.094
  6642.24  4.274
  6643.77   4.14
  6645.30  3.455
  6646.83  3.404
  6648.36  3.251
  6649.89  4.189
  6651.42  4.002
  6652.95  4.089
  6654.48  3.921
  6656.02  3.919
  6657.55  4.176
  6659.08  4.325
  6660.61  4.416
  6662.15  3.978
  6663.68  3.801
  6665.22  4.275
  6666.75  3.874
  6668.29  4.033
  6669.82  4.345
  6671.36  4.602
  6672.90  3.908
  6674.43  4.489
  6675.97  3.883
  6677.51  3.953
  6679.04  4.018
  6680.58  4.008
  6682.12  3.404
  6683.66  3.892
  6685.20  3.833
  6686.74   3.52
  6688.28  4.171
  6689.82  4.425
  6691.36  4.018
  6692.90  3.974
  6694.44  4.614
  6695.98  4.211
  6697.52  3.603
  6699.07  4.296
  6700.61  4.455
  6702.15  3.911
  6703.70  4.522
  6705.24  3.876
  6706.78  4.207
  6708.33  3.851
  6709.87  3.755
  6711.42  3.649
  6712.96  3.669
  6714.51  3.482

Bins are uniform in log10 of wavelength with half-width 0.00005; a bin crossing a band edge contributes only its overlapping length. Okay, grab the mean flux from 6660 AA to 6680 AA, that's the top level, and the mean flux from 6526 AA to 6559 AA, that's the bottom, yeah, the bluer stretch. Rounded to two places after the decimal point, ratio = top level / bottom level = 1.03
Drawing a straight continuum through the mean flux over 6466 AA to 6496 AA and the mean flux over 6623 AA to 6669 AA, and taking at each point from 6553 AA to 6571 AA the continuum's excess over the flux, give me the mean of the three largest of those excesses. 0.08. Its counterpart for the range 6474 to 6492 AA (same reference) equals 0.31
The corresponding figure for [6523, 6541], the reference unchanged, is 0.51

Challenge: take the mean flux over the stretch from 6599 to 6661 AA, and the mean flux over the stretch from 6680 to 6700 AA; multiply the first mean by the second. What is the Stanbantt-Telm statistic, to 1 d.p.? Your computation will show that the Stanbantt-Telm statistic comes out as 15.9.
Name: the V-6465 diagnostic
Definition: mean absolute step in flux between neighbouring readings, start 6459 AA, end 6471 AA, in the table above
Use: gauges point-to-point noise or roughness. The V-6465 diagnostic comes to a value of 0.46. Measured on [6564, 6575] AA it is 0.29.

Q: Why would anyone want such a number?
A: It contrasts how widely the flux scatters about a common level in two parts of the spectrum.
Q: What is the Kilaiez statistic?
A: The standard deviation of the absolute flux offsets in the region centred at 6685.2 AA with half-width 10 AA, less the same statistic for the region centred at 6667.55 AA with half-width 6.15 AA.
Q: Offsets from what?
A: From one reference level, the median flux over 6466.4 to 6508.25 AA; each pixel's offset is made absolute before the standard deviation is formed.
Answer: 0.10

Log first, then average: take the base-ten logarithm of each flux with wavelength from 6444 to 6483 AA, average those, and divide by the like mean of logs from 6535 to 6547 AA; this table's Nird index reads 1.05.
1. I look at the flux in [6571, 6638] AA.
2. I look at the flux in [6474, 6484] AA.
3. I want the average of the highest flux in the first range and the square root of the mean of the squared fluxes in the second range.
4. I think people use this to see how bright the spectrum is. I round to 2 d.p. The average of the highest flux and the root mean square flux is 4.50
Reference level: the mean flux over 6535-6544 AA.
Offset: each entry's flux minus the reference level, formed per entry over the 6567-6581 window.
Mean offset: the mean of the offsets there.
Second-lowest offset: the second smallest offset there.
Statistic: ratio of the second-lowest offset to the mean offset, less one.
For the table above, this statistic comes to -0.45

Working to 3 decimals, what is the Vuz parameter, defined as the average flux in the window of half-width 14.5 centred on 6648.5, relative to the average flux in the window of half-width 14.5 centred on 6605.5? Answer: 0.963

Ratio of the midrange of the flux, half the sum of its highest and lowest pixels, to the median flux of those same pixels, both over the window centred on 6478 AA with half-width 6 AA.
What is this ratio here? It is 1.05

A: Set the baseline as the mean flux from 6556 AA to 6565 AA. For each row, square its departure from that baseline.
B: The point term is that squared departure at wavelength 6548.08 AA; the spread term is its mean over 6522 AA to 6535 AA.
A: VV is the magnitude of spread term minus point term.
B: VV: 0.08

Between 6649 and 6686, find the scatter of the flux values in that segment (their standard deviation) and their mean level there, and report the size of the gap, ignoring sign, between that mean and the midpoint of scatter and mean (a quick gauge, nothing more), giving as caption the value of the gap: 1.90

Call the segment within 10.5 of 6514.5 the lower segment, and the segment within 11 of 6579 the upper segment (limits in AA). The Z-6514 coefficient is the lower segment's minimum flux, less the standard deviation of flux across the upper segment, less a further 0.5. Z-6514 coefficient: 2.3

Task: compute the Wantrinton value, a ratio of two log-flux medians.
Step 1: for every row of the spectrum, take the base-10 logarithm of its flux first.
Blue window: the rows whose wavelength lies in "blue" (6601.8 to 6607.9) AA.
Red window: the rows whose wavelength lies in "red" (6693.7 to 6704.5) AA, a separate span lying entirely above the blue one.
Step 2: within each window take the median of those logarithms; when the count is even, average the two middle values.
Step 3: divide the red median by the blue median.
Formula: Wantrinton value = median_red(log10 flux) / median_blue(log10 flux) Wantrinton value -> 1.12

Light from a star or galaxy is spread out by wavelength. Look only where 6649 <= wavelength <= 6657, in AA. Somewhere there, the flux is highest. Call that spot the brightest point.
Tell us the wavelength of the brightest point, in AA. 6649.89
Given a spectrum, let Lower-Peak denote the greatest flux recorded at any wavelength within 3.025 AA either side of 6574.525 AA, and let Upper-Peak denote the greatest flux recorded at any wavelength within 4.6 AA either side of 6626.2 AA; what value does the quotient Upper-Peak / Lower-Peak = 0.96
